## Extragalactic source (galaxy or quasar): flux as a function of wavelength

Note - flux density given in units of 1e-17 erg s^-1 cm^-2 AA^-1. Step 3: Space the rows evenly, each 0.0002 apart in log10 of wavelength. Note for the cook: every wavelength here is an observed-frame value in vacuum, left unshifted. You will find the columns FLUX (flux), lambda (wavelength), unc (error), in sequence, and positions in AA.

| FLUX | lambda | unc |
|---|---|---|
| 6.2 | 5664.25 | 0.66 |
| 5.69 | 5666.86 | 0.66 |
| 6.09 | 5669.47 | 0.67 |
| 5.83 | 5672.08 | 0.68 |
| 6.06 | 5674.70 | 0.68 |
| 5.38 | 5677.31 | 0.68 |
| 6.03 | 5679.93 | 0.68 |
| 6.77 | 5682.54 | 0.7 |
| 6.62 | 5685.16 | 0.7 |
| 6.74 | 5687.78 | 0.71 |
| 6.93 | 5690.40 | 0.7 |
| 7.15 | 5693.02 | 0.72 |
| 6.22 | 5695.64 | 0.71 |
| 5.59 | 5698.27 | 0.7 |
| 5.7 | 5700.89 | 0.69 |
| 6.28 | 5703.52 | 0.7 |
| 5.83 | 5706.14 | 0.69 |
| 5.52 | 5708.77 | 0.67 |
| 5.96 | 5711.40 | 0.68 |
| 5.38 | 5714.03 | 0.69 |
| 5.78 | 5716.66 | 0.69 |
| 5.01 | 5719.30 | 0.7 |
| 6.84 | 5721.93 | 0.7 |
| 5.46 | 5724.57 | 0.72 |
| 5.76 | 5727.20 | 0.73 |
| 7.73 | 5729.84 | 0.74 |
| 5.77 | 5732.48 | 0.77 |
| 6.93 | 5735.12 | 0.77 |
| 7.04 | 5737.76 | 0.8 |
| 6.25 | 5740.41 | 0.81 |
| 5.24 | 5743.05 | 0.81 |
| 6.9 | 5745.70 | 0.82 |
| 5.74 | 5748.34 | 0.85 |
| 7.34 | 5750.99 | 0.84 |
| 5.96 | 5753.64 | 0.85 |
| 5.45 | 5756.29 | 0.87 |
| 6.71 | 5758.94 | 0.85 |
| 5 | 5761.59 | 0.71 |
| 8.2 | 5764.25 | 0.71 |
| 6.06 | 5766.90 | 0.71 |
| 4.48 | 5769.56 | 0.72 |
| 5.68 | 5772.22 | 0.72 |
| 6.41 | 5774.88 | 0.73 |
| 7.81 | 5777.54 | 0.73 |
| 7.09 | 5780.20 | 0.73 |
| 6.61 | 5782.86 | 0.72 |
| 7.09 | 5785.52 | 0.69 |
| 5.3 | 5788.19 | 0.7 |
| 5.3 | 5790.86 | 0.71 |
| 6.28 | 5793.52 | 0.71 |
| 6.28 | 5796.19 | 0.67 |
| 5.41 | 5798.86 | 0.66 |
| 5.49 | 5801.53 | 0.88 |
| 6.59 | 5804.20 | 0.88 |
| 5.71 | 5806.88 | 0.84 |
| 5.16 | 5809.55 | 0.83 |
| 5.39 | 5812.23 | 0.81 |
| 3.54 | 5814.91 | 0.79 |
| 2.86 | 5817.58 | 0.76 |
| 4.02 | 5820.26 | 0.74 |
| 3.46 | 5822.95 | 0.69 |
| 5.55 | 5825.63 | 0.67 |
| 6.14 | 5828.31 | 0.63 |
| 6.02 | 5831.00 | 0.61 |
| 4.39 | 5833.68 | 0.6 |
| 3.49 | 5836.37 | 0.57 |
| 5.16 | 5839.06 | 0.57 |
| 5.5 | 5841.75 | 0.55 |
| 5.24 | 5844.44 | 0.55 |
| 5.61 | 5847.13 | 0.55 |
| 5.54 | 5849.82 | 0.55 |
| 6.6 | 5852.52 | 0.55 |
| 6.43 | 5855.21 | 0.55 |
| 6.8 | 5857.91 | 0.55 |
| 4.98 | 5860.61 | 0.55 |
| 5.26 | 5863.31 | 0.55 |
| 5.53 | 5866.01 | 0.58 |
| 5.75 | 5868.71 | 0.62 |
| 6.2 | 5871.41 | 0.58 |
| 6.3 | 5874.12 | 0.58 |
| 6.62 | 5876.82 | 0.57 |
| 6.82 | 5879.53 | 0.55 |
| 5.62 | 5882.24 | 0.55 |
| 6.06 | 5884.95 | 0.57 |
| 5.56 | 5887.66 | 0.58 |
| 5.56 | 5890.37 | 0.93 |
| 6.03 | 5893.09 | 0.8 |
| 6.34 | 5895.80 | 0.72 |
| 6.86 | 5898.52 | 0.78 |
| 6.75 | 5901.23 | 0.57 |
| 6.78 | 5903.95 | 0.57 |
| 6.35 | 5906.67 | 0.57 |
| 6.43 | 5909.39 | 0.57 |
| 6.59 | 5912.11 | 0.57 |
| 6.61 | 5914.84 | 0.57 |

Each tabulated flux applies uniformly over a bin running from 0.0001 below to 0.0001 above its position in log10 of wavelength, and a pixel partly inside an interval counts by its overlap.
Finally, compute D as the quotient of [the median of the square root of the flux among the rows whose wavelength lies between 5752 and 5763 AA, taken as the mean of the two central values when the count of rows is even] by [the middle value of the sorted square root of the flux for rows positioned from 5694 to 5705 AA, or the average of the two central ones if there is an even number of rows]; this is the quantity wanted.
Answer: 0.98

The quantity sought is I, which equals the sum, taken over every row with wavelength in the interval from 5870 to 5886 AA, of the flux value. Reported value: 38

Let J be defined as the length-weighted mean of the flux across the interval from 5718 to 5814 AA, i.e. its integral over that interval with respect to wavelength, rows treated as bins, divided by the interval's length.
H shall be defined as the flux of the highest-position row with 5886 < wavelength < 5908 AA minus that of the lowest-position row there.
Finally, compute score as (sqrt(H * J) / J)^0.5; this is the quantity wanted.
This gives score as 0.60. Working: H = 0.79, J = 6.14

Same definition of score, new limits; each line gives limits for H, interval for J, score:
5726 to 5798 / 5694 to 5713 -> 0.55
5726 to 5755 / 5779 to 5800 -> 0.42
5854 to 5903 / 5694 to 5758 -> 0.48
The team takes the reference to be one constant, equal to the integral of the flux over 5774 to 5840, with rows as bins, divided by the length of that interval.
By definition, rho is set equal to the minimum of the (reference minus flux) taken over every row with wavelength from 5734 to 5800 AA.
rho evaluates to -2.7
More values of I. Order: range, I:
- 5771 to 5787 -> 41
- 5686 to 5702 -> 38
